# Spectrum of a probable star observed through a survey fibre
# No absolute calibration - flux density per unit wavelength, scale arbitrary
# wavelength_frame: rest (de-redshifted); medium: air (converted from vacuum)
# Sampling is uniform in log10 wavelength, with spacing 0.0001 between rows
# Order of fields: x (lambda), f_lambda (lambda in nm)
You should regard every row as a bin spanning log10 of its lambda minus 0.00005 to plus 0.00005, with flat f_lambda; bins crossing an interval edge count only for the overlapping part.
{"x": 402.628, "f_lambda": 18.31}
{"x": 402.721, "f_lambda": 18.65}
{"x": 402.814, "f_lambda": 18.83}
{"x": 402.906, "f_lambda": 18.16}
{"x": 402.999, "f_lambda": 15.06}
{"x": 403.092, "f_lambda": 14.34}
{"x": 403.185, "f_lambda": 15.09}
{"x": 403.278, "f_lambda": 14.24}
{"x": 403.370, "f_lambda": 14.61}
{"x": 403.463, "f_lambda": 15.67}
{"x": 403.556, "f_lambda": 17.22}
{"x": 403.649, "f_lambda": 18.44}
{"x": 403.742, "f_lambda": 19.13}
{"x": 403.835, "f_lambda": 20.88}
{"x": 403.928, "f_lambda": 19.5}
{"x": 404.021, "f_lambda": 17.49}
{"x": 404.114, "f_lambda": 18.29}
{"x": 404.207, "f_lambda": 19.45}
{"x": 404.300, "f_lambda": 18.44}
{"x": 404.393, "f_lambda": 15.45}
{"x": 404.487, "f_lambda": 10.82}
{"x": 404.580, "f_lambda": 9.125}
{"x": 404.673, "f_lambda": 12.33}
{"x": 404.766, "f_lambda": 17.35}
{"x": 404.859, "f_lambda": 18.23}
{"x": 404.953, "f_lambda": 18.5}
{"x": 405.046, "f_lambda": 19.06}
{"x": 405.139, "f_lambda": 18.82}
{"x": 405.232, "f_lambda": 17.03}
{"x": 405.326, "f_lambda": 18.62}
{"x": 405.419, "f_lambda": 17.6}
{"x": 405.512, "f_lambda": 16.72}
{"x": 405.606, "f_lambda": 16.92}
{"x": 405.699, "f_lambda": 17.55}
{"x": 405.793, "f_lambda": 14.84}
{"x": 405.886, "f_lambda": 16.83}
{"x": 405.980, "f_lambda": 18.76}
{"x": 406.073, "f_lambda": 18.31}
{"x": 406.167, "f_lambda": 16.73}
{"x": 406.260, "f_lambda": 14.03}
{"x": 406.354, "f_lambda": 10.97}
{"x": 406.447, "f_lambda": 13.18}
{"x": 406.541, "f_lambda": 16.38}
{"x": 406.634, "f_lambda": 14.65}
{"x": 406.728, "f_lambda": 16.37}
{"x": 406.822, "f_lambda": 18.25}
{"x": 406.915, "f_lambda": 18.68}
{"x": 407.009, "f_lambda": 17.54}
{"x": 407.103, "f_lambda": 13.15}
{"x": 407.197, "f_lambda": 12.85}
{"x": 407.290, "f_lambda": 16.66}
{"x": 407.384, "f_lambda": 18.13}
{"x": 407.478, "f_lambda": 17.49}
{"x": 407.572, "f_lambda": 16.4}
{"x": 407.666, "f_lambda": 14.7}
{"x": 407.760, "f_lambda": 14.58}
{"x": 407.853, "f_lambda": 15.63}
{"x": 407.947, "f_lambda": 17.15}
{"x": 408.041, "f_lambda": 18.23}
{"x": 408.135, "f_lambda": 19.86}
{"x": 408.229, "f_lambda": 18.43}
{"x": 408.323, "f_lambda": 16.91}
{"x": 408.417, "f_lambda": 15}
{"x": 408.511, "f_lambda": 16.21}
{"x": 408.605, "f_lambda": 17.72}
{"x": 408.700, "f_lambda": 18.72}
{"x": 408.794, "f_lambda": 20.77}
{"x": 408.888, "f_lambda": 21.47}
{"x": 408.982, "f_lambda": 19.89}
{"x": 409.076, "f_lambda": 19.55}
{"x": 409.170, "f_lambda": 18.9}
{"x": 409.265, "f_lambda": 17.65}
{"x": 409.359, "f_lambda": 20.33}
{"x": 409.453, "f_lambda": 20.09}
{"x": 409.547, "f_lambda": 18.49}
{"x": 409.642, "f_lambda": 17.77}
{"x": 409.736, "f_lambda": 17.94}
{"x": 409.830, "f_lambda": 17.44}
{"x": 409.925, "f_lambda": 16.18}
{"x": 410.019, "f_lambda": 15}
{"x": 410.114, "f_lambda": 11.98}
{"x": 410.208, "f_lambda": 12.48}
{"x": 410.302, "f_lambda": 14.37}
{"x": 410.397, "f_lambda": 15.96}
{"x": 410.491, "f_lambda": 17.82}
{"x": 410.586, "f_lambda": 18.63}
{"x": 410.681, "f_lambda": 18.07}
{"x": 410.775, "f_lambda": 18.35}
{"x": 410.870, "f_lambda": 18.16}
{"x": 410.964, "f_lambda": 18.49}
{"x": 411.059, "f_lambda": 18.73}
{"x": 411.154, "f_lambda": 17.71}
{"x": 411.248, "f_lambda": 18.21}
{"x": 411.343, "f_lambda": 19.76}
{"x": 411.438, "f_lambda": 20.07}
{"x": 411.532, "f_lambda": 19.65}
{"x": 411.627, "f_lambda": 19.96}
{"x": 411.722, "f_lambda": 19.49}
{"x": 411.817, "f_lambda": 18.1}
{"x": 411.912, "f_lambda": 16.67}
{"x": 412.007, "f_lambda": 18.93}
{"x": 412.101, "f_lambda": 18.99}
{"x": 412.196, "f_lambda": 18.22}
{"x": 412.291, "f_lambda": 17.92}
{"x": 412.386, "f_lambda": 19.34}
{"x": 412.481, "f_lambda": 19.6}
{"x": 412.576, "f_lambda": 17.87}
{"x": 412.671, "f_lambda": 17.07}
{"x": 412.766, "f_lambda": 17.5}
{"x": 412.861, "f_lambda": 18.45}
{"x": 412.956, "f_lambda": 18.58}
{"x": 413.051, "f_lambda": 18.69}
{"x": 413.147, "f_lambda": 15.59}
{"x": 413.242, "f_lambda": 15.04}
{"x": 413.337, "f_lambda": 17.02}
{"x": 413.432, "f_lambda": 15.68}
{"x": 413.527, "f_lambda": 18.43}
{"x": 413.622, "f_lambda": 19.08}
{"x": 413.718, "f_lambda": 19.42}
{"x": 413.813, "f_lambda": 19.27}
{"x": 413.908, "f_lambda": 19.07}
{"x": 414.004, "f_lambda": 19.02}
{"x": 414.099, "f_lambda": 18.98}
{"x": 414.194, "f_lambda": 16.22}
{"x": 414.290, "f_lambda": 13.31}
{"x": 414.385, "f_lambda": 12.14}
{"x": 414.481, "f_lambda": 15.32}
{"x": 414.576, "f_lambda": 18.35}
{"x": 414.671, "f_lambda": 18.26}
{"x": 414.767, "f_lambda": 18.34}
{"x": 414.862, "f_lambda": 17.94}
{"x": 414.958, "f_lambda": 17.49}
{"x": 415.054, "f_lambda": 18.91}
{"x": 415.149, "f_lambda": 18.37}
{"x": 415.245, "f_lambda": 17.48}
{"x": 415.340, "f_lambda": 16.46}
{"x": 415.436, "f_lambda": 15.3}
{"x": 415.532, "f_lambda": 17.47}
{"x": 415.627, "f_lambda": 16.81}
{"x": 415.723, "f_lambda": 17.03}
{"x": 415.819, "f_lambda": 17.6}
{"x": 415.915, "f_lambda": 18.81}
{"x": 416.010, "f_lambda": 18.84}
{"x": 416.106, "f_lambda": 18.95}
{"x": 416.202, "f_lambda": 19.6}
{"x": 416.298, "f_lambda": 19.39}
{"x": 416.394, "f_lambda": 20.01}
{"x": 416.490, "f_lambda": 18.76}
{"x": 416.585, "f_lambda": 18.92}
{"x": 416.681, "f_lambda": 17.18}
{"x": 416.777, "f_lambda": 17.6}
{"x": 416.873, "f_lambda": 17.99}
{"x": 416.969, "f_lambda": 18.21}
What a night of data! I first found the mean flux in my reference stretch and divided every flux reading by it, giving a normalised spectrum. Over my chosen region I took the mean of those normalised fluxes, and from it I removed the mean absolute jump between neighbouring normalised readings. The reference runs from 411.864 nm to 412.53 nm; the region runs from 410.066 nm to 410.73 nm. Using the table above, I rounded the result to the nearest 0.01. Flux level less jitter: 0.78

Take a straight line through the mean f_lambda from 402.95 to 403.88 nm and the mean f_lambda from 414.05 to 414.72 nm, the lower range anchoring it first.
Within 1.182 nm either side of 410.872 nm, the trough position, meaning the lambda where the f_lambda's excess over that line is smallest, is 410.114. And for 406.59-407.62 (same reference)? 407.197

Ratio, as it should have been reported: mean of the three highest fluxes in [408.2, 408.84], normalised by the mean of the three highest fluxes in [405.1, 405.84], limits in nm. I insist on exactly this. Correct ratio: 1.05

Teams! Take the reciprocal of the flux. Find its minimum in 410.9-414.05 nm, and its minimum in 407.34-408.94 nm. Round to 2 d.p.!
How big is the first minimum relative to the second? 1.07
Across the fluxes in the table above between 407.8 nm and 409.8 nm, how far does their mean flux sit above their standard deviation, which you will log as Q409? 17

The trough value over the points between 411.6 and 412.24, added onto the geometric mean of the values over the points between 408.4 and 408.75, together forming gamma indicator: 33.5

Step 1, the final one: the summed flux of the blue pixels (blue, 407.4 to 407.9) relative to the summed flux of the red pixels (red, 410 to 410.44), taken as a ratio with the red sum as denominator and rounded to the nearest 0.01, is 1.13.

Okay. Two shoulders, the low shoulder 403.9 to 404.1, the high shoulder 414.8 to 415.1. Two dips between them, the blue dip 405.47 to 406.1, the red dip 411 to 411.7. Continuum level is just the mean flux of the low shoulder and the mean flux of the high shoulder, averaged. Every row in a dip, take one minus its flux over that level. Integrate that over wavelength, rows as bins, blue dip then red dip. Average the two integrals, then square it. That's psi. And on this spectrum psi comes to 0.0000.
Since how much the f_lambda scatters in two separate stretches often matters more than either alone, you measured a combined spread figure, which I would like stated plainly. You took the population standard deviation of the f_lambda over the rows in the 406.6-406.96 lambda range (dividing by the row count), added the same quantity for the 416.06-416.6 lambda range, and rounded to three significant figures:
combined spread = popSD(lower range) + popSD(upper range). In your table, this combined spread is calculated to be 2.04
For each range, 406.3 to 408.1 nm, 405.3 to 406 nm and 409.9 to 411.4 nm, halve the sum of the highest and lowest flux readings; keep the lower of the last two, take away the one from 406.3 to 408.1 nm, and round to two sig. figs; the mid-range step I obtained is 1.0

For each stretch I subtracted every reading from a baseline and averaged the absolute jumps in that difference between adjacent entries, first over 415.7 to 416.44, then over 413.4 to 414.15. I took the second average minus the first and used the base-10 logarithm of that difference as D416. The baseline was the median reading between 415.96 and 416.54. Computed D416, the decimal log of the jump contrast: -1.0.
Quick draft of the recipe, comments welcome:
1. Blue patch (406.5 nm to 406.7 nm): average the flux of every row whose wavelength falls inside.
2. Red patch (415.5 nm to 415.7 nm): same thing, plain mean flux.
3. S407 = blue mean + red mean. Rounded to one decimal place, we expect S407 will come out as 32.7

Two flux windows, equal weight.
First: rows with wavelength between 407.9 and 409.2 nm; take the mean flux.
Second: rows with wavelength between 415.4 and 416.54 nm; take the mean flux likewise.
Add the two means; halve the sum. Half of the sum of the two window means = 18.4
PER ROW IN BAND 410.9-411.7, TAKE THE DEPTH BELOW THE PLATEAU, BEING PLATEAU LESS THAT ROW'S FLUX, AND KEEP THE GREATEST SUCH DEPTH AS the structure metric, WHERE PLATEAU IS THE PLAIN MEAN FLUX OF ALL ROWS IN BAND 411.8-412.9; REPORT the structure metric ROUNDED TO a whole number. 1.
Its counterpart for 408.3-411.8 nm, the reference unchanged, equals 6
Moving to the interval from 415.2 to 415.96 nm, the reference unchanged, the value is 3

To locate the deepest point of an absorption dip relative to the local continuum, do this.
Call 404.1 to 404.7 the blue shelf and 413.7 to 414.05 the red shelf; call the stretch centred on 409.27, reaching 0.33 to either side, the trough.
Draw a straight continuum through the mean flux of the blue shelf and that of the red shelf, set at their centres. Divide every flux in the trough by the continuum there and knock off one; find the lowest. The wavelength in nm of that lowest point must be 409.265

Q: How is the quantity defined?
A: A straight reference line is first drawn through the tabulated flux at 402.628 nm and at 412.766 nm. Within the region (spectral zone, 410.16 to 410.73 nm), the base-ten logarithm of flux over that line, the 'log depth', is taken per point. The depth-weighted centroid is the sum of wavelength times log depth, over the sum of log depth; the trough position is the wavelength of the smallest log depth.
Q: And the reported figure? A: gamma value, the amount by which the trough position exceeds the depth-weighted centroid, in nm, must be -0.01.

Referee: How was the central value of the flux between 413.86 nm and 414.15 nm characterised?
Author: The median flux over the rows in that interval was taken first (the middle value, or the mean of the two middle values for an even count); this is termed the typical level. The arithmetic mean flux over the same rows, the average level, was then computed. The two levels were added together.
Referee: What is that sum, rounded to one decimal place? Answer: 38.0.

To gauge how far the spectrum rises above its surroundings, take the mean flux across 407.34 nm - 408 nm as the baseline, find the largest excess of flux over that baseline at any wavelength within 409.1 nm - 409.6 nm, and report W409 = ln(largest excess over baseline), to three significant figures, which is 1.39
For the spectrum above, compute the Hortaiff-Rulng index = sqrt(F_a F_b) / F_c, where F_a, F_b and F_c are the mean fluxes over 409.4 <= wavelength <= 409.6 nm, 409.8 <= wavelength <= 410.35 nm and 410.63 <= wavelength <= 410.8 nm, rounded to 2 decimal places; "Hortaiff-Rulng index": 0.92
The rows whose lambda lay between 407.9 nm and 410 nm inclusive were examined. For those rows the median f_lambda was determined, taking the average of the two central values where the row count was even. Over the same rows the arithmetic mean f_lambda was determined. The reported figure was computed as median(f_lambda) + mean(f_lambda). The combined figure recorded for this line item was 36.7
